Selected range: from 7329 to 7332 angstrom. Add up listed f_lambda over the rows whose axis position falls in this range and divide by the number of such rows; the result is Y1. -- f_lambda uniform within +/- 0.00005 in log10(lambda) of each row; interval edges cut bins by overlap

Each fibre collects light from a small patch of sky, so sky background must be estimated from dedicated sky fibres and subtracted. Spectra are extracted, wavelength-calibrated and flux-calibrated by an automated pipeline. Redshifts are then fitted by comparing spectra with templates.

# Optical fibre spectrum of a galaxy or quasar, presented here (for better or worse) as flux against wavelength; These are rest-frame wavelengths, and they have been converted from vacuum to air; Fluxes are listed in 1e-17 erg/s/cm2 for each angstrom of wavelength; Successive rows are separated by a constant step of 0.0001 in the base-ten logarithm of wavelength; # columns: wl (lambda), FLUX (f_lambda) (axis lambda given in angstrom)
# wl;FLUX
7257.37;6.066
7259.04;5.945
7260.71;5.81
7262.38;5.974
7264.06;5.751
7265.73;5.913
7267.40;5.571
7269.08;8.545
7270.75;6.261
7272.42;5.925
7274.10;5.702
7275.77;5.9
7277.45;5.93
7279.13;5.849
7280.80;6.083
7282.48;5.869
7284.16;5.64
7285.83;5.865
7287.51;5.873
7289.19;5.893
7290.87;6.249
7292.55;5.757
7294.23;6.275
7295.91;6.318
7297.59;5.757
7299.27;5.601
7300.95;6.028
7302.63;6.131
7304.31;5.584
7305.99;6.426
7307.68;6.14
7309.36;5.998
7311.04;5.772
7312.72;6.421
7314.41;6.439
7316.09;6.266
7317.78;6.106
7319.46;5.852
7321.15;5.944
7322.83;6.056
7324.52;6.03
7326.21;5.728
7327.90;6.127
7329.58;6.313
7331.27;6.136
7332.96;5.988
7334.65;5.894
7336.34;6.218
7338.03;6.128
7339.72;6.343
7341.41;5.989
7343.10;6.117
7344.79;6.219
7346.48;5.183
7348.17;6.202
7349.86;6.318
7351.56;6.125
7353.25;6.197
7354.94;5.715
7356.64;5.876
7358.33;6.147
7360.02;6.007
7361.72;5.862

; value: 6.22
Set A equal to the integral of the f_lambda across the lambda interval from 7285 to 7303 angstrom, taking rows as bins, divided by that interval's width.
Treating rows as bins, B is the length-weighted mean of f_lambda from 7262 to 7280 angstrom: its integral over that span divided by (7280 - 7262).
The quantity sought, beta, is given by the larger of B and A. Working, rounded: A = 5.97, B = 6.12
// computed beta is 6.12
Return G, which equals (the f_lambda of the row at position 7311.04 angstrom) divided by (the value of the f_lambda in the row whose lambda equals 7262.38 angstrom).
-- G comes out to 0.97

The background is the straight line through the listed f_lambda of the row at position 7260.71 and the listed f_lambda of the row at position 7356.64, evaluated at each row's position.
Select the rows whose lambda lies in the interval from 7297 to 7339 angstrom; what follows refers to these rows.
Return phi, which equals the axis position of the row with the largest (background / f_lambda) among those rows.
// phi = 7304.31 angstrom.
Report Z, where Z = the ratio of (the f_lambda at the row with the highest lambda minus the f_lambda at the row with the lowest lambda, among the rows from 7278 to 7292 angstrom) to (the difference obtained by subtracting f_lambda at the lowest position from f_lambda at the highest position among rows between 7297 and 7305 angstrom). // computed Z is -2.3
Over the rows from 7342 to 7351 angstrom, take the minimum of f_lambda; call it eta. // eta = 5.183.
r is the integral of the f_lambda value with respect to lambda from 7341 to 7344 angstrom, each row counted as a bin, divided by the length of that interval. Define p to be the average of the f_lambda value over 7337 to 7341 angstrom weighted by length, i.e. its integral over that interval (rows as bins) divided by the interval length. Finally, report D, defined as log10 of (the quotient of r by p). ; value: -0.010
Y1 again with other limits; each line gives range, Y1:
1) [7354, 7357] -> 5.80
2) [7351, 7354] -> 6.16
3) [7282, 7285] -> 5.75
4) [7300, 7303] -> 6.08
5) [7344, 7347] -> 5.70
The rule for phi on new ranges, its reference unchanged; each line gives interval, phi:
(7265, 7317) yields 7304.31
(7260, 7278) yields 7267.40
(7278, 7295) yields 7284.16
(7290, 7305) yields 7304.31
